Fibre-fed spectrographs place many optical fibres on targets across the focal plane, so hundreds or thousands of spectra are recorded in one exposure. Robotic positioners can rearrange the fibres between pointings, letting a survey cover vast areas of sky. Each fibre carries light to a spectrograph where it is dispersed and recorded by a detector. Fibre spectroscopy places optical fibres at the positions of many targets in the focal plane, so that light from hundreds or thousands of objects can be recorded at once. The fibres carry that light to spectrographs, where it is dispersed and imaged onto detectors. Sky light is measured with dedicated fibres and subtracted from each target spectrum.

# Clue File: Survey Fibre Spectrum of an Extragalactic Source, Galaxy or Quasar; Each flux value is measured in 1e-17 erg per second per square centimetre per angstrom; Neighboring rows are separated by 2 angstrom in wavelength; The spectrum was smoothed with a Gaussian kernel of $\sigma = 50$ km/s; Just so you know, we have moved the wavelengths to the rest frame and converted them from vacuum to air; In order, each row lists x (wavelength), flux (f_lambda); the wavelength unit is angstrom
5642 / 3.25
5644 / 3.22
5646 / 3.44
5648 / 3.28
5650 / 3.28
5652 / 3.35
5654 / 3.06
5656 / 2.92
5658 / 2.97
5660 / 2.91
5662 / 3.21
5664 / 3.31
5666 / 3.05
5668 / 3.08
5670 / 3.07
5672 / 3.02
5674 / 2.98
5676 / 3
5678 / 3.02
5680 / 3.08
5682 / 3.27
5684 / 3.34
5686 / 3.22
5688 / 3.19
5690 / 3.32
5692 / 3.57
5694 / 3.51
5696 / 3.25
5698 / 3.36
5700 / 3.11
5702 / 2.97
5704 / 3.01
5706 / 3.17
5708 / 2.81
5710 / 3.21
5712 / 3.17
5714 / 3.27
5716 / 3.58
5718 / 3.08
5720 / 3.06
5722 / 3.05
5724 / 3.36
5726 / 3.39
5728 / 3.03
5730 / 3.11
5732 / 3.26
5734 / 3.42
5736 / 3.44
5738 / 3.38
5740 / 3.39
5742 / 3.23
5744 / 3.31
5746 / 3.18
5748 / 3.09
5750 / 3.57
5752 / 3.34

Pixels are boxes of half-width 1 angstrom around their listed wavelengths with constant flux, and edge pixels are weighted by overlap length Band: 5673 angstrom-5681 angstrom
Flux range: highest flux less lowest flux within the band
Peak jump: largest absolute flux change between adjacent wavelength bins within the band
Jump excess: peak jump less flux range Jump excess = -0.04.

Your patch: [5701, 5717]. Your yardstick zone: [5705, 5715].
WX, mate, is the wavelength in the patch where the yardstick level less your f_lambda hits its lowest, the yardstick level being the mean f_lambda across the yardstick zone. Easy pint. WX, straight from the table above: 5716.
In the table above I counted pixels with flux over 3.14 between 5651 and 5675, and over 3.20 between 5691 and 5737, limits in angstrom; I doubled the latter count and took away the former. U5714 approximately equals 21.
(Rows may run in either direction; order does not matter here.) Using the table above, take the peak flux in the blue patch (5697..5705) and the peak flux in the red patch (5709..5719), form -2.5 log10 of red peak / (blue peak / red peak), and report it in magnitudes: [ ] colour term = -1.45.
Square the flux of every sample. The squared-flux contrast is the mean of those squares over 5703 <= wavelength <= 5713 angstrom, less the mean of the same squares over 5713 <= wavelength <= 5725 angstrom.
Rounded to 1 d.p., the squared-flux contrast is -1.0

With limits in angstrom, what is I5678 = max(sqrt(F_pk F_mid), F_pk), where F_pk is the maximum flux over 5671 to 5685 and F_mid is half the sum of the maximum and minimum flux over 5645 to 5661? 3.34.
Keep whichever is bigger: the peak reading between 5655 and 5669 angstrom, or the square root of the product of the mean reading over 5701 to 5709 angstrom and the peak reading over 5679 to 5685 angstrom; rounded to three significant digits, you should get 3.31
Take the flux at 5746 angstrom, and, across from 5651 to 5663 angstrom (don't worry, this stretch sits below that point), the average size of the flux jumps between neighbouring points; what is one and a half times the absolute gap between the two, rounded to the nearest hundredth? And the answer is 4.52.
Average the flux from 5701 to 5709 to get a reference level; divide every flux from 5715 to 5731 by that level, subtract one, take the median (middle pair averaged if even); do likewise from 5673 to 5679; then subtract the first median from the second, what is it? -0.03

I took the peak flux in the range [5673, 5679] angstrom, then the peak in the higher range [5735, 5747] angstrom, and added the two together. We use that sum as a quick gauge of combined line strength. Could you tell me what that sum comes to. 6.46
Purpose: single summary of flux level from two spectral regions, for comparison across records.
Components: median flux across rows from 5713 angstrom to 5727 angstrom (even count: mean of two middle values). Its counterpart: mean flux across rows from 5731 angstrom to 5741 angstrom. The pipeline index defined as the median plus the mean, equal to 6.65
